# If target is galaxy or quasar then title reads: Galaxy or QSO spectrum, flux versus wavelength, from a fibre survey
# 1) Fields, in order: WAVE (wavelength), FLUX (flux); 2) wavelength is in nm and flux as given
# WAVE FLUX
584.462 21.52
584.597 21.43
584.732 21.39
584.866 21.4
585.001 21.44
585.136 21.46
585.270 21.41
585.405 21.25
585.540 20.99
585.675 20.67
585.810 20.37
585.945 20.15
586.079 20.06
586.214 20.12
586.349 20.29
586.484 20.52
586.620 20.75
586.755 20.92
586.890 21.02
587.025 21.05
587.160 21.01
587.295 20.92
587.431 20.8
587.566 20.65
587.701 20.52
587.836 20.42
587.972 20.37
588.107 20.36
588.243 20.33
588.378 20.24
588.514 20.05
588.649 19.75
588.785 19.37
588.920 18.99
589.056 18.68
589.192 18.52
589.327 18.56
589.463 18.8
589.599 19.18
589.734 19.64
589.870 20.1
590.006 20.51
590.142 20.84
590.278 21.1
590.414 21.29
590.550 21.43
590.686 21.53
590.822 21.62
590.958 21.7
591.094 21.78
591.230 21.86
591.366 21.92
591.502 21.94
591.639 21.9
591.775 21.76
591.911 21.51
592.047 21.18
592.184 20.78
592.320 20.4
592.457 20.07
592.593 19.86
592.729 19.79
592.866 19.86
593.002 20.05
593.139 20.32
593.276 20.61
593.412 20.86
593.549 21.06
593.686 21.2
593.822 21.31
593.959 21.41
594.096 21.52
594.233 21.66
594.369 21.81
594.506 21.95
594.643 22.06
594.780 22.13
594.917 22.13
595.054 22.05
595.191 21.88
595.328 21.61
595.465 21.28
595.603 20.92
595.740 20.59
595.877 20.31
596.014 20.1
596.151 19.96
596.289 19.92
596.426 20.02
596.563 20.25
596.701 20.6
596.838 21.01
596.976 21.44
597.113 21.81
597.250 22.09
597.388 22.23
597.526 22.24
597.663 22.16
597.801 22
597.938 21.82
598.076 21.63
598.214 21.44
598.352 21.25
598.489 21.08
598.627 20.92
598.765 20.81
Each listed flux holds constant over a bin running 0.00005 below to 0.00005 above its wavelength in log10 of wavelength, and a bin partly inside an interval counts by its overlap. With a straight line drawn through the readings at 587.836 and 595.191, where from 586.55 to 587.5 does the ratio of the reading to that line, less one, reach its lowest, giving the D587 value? 587.431 nm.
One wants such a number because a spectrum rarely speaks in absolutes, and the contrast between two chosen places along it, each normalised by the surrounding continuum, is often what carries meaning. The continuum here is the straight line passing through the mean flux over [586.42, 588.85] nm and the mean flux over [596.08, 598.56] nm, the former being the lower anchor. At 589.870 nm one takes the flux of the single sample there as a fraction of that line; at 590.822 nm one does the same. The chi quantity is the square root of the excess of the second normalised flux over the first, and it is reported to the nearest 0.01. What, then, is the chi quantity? 0.26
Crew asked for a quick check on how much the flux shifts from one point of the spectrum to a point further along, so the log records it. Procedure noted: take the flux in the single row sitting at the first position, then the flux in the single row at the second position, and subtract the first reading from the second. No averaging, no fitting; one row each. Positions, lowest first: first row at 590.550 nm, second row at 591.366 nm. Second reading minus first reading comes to 0.49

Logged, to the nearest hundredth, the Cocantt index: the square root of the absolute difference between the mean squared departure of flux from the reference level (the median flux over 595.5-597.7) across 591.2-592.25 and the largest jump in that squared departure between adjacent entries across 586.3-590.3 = 0.69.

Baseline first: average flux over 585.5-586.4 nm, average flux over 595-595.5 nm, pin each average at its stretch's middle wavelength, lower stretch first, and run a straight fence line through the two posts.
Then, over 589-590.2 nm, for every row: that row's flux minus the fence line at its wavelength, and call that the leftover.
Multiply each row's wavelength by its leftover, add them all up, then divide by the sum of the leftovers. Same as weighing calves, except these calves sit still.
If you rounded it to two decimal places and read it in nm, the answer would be 589.42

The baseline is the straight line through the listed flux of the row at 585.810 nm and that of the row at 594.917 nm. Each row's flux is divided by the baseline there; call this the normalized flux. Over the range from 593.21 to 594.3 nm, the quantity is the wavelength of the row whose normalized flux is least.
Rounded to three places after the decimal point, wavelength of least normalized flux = 593.276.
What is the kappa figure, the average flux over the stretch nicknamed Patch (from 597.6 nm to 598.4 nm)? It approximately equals 21.7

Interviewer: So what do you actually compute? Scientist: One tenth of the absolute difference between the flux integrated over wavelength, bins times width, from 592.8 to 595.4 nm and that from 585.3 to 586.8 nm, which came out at 2.5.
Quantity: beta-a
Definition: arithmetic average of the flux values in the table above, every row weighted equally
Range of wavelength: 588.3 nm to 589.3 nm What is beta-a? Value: 19.4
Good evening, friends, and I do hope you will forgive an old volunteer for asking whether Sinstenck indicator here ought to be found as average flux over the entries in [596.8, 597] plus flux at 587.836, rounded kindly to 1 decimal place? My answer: 41.6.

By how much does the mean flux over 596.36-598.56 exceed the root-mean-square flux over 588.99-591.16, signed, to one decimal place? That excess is 1.1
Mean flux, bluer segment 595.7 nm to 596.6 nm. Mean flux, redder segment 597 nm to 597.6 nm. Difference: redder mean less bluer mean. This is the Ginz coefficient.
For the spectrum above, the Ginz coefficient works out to 1.9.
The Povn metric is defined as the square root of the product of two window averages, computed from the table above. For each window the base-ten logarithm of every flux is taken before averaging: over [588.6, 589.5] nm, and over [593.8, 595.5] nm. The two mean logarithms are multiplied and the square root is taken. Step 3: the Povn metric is 1.307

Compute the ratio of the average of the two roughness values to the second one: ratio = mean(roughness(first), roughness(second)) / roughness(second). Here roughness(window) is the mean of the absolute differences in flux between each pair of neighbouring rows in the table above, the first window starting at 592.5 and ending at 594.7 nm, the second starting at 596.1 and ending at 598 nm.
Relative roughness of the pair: 0.86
